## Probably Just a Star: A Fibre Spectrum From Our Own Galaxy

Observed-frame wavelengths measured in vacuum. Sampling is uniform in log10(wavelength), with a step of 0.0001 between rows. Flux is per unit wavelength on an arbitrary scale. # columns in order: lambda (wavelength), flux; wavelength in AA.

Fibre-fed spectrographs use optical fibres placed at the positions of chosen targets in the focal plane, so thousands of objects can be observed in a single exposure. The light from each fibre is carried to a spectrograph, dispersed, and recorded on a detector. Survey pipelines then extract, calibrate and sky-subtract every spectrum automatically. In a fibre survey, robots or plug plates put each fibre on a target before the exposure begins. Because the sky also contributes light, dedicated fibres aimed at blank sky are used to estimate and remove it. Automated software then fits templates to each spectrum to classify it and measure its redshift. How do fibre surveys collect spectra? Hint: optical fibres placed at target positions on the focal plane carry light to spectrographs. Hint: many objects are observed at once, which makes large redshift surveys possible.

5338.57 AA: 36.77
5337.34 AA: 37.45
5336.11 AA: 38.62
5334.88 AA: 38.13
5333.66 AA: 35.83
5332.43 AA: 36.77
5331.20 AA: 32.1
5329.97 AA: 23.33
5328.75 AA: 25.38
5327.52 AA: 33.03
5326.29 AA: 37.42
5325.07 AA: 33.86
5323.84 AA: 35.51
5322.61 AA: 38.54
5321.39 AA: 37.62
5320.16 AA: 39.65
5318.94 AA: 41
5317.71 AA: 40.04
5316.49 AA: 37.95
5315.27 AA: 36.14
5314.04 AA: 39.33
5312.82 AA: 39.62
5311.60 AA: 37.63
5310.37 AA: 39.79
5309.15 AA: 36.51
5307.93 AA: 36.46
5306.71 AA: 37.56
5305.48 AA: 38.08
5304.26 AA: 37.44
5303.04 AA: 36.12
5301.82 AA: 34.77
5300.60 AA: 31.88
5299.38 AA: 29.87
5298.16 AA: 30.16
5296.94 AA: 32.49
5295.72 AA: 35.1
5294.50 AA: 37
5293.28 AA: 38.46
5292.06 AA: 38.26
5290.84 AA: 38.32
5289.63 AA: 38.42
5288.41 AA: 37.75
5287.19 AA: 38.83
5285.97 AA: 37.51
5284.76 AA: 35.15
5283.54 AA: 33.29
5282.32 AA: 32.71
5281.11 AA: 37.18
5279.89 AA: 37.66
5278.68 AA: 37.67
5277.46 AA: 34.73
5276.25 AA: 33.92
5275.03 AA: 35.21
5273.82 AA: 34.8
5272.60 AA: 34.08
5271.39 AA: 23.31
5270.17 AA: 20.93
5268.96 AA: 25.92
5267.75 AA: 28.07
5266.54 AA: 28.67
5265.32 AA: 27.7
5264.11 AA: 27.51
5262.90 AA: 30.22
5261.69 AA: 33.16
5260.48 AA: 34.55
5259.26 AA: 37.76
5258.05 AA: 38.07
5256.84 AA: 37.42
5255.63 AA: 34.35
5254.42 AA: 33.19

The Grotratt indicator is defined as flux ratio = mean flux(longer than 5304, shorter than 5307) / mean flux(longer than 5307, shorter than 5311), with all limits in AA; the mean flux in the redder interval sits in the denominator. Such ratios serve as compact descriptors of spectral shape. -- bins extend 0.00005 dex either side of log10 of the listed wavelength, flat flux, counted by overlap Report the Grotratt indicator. 1.00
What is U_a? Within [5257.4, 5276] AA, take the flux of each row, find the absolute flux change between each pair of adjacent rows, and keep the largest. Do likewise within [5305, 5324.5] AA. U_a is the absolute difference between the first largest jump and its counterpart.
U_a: 7.5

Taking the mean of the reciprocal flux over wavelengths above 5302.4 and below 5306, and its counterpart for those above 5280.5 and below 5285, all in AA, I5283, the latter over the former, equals 1.08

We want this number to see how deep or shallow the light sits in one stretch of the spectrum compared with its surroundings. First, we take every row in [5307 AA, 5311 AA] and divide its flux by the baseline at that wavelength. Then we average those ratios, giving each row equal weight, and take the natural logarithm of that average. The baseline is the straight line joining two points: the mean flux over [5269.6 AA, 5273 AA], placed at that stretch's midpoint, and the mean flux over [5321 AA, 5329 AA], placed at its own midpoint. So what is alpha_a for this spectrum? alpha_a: 0.16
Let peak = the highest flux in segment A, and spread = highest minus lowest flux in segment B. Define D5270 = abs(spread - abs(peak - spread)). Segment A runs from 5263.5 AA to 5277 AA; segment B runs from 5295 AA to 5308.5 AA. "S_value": 19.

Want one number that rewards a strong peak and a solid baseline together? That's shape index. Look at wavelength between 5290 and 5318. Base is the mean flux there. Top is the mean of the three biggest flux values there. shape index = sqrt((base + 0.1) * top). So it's 38.2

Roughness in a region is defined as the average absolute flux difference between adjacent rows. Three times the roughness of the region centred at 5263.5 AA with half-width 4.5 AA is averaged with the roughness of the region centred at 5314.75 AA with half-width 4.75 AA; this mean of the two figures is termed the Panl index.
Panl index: 3.47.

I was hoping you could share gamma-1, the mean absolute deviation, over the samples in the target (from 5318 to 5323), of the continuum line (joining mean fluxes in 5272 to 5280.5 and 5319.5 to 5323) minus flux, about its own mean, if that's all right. 1.21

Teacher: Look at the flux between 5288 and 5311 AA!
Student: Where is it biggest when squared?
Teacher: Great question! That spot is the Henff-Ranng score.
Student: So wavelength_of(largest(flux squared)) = 5310.37 AA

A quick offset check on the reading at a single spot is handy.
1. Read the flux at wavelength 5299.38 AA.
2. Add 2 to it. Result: 32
